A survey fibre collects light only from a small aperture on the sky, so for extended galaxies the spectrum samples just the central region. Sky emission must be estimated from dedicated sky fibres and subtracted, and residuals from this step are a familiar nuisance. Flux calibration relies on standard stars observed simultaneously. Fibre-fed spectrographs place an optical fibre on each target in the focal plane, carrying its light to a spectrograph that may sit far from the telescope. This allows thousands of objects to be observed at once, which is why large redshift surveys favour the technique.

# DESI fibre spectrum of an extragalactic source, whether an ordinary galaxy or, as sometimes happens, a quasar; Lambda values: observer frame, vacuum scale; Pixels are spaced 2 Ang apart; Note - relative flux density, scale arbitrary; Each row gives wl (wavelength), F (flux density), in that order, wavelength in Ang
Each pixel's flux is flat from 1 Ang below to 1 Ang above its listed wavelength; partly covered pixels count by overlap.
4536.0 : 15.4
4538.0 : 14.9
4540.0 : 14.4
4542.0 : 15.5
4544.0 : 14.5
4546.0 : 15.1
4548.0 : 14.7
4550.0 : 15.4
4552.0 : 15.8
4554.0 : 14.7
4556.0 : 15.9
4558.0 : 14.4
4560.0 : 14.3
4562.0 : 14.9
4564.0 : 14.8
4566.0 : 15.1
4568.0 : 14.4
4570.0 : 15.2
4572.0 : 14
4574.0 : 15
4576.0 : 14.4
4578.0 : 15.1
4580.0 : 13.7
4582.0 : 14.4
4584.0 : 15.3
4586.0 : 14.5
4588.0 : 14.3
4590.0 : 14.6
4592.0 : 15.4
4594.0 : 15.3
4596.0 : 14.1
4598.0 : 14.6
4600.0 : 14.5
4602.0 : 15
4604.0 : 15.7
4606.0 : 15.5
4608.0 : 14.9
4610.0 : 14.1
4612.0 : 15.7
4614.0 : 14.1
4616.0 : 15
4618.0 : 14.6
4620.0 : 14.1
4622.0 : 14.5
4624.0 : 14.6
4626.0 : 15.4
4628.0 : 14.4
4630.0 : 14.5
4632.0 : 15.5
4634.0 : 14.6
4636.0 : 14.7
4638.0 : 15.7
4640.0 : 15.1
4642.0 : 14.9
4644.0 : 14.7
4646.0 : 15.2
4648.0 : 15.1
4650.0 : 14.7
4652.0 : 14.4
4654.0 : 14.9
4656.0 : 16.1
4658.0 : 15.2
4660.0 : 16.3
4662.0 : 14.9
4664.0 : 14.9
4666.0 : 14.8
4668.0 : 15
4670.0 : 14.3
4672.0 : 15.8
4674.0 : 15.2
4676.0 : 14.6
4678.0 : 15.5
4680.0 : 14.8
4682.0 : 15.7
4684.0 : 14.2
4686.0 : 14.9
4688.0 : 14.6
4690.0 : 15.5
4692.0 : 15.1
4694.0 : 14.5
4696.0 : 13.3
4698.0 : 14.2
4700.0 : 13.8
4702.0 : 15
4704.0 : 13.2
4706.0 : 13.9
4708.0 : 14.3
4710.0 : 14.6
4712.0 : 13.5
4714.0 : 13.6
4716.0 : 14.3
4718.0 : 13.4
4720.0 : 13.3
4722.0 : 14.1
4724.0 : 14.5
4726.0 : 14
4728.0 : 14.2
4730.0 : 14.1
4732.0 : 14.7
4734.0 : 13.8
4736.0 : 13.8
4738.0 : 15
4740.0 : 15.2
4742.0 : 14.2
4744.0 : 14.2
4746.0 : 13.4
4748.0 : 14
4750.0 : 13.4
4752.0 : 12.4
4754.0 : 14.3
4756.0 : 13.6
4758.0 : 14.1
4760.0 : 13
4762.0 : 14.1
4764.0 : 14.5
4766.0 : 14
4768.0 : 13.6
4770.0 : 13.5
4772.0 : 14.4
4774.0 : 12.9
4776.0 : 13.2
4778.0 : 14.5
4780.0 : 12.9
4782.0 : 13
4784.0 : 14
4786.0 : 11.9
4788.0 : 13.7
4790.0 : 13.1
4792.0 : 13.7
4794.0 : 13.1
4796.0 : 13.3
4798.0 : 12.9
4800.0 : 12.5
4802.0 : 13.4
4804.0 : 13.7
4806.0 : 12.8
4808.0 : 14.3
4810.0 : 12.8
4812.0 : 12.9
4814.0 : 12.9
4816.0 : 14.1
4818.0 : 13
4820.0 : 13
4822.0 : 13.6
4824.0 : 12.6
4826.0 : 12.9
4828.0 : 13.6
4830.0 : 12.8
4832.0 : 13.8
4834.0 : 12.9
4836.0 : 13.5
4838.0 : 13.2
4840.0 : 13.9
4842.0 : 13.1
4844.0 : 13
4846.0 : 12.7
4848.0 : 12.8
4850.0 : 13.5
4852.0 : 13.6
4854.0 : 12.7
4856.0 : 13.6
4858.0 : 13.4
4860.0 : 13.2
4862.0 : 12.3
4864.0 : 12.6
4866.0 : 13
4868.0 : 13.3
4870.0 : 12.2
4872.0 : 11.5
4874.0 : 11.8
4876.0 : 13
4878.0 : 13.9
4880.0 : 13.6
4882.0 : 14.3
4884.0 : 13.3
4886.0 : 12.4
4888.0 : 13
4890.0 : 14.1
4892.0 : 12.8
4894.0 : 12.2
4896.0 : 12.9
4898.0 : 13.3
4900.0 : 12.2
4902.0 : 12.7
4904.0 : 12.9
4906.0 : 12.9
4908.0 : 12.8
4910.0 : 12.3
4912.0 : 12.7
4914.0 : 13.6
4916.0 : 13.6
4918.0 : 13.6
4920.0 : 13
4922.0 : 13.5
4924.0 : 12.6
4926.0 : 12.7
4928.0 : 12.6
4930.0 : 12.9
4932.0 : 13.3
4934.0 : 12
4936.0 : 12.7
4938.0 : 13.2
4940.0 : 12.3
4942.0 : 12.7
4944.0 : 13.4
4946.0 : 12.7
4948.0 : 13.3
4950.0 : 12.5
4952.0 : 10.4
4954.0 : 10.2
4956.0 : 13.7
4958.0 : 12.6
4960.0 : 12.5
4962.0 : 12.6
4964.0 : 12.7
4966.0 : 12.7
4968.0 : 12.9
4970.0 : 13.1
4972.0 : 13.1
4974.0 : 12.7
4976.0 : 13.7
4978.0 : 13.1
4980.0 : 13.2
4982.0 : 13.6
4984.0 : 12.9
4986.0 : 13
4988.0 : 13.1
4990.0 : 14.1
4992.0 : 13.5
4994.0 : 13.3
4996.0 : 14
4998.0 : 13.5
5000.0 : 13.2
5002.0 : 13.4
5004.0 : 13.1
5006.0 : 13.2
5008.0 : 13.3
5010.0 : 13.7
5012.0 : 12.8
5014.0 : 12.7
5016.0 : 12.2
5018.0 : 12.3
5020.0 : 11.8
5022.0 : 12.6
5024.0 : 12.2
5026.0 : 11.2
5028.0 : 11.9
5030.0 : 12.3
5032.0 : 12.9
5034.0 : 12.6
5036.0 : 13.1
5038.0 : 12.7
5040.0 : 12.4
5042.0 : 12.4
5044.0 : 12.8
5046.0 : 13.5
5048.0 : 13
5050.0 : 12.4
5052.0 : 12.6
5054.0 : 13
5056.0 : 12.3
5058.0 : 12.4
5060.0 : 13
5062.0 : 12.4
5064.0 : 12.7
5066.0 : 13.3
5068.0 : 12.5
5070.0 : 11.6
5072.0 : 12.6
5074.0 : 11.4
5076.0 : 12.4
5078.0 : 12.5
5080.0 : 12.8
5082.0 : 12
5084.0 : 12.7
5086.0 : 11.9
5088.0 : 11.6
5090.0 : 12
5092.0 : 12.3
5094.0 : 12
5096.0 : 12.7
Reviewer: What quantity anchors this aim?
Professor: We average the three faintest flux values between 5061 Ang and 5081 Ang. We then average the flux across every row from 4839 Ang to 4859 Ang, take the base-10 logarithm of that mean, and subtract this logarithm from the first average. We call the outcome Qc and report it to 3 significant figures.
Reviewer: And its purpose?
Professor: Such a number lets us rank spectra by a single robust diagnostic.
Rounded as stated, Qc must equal 10.7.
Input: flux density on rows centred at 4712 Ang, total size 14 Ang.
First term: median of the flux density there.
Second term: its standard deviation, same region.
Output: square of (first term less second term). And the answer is 181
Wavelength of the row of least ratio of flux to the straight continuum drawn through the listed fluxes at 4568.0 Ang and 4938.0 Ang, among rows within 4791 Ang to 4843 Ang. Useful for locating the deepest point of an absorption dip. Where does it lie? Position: 4800.0 Ang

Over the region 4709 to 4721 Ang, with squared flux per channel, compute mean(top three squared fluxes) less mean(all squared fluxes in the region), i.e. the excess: 11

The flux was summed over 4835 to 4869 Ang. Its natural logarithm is 5.4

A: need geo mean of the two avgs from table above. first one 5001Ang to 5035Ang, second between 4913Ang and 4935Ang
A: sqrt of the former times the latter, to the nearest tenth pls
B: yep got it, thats 12.8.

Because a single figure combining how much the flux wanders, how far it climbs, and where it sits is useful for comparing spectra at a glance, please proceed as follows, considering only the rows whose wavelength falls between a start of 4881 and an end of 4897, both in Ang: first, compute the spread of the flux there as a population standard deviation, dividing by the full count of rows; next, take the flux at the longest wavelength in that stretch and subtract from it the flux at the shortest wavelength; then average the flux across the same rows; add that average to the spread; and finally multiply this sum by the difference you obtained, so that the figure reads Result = -19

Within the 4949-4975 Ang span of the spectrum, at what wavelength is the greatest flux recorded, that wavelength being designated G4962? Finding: 4956.0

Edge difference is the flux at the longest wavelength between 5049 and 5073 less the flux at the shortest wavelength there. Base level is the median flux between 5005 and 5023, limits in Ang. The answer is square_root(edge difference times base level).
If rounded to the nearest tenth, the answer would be 1.6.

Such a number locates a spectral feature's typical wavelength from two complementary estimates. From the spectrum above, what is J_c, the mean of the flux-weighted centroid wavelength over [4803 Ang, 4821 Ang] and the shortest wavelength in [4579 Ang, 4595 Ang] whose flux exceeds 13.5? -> 4696.0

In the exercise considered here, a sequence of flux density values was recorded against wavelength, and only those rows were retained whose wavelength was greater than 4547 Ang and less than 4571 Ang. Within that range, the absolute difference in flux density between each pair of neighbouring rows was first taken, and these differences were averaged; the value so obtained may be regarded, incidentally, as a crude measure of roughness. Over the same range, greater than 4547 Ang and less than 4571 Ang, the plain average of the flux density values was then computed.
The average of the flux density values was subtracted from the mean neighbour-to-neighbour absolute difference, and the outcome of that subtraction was -14.3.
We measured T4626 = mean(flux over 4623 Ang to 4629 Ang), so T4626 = 14.8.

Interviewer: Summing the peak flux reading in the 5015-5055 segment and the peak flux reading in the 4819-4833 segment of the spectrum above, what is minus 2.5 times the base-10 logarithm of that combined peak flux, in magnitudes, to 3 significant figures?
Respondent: -3.59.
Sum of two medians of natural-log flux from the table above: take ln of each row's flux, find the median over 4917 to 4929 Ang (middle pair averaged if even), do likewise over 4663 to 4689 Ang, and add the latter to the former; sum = 5.25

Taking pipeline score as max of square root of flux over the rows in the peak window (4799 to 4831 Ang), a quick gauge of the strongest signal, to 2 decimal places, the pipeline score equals 3.78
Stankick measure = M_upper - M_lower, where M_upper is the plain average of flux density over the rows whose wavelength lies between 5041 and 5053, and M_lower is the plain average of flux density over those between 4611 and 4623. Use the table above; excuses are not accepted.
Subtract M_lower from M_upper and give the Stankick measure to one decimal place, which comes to -1.9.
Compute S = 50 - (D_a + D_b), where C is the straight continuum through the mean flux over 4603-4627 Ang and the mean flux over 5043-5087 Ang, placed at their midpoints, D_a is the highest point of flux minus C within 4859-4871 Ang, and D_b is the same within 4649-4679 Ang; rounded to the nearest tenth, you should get 48.6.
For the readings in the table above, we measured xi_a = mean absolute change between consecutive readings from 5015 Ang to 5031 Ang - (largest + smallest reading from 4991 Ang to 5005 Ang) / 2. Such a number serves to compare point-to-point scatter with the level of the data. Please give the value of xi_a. -13.0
